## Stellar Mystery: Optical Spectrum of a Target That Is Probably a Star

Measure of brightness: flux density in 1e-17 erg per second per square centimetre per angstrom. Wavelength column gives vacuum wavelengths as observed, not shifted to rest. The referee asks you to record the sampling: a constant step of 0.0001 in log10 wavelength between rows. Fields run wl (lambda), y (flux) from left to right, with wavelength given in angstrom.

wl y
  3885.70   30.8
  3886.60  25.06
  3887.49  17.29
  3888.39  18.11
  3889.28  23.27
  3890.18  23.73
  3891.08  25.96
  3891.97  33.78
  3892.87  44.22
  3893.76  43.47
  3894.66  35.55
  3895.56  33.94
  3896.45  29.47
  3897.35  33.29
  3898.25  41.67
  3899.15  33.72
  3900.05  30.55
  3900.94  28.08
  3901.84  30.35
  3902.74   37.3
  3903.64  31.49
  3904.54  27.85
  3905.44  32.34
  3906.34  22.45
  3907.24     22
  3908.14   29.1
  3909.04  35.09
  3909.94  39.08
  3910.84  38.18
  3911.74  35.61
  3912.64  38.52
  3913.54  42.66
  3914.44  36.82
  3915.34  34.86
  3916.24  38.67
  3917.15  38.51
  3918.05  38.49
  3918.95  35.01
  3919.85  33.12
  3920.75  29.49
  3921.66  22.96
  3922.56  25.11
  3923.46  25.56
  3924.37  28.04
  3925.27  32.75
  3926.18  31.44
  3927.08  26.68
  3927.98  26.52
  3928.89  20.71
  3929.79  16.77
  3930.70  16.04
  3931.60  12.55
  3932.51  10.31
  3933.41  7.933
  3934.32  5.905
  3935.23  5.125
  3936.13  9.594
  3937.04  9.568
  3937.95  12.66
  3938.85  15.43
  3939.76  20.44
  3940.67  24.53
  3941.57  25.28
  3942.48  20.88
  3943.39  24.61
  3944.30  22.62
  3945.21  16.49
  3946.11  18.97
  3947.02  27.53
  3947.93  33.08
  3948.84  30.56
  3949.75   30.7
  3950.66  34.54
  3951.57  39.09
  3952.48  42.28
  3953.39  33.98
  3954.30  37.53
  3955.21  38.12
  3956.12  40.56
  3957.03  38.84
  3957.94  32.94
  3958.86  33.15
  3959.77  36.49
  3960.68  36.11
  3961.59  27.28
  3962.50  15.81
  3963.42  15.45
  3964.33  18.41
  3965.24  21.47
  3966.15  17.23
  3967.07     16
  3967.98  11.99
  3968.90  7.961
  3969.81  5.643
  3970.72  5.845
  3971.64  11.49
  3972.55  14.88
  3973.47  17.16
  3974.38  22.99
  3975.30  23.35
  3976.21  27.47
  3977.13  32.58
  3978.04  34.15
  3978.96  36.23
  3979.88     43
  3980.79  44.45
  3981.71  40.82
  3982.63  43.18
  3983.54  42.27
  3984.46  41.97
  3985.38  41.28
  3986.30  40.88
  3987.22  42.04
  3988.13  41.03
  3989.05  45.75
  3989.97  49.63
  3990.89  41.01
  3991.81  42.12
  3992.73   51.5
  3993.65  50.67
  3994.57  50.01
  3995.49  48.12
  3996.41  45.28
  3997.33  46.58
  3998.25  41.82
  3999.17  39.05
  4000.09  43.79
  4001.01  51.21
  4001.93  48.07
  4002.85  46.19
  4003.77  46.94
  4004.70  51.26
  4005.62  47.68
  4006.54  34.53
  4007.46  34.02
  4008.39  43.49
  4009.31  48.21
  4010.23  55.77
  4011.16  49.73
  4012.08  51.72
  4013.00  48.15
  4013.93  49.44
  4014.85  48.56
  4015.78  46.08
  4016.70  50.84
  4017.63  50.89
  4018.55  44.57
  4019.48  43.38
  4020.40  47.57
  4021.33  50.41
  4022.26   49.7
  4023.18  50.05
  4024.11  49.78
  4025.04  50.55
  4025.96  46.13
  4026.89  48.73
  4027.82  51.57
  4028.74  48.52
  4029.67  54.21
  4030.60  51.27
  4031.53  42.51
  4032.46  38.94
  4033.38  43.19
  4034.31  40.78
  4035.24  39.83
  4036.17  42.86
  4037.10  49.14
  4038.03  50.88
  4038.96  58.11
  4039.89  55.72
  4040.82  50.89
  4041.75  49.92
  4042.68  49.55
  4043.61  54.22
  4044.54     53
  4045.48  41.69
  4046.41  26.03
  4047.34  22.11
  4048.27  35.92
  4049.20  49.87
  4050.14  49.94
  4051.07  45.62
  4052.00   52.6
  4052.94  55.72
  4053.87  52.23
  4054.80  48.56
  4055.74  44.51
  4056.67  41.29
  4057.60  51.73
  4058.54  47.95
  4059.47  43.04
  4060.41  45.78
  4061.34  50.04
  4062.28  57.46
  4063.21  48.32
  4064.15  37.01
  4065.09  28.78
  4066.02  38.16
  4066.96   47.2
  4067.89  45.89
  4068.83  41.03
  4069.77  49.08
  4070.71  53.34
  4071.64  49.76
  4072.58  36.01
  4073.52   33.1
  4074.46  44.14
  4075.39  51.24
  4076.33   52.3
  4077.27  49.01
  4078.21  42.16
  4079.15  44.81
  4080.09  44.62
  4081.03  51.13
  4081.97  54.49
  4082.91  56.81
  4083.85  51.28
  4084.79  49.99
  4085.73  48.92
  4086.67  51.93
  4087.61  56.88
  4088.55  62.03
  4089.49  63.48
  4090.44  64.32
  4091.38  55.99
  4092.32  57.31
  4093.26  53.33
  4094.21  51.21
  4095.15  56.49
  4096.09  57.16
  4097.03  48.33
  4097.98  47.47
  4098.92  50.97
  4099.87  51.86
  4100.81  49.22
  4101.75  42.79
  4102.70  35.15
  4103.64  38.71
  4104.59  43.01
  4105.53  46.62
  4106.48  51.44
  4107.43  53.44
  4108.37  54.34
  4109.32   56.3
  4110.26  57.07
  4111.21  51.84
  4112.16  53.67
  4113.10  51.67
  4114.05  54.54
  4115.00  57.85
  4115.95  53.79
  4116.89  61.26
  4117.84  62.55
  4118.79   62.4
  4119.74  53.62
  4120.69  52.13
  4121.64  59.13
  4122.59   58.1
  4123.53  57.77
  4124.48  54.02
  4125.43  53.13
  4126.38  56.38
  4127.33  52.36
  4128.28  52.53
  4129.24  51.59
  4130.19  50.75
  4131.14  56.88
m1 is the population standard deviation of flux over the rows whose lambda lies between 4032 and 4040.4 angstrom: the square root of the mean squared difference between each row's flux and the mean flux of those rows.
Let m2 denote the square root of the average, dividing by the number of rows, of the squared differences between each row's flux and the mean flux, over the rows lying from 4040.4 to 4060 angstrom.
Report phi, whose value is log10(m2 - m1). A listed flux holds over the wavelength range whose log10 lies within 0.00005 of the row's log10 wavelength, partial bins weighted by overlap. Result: 0.27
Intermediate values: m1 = 7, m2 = 8.6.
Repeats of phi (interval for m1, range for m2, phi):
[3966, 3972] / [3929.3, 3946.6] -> 0.30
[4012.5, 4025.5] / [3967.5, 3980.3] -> 0.98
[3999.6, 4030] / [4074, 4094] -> 0.20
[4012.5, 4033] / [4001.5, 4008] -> 0.47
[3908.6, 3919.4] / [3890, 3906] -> 0.53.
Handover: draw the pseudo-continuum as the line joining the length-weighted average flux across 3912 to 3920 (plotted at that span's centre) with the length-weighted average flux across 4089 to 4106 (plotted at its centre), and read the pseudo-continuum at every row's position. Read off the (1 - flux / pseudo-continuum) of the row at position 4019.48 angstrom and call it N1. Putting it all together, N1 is 0.0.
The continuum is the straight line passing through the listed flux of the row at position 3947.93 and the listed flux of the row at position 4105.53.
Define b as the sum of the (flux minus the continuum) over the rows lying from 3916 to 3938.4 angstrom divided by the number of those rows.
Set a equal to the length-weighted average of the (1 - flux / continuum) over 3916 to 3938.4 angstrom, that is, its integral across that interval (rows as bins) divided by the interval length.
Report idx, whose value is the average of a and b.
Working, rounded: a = 0.28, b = -8.9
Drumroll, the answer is -4.3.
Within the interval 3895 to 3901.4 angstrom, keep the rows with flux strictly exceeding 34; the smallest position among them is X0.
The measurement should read 3898.25 angstrom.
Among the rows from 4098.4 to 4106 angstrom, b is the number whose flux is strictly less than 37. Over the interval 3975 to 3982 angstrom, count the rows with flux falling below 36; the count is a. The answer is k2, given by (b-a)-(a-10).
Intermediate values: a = 4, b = 1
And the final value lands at 3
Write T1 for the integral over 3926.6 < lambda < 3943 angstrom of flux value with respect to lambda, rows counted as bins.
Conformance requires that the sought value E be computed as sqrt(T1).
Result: 16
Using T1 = 263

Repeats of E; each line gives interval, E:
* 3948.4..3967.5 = 24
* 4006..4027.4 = 32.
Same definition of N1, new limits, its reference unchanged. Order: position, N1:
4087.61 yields -0.1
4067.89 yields 0.1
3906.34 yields 0.4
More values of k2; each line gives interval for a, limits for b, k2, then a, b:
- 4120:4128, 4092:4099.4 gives 10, 0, 0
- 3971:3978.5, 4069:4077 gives -4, 8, 2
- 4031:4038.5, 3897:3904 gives 16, 0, 6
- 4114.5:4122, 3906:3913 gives 15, 0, 5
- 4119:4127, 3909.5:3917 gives 13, 0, 3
